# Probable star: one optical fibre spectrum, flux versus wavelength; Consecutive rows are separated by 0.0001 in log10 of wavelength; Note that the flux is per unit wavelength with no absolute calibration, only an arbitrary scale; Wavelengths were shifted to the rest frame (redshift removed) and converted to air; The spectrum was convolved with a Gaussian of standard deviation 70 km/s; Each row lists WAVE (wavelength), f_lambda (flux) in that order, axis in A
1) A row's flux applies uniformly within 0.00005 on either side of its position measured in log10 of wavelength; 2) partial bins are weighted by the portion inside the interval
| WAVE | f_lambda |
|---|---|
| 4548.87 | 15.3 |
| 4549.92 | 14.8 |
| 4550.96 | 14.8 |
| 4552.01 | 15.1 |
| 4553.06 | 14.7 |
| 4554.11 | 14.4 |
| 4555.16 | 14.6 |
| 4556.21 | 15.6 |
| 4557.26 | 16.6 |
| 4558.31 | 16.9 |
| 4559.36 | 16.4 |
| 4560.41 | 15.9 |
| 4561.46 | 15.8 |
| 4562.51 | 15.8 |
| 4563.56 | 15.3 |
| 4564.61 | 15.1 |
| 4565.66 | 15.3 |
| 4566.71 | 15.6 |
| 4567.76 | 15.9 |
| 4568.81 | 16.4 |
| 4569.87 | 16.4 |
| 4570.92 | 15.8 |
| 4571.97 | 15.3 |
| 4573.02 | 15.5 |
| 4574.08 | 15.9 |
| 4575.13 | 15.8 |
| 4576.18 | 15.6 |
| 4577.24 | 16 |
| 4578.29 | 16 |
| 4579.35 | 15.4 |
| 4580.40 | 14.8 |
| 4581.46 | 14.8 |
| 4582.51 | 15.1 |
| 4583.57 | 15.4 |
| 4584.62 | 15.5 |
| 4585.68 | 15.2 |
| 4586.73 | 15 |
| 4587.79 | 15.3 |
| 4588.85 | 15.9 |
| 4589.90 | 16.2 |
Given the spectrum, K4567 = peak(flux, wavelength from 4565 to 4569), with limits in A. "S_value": 16.4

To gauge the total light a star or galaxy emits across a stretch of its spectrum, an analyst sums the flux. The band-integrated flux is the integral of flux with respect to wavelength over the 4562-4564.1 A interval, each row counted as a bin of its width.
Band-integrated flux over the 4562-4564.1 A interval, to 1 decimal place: 32.7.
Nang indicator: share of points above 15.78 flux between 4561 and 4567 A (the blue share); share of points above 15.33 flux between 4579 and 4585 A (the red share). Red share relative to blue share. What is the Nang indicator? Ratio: 1.5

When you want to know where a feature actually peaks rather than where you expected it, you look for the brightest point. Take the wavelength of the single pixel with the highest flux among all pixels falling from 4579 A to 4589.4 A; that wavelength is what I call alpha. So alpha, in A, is 4588.85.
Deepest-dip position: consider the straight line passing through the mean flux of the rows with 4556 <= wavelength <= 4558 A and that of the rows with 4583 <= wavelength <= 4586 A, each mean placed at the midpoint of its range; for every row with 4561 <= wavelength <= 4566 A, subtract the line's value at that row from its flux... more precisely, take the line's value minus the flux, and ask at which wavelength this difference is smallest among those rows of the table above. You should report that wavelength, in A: 4562.51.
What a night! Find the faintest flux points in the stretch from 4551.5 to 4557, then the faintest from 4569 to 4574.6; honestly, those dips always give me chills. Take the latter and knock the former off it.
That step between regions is 0.9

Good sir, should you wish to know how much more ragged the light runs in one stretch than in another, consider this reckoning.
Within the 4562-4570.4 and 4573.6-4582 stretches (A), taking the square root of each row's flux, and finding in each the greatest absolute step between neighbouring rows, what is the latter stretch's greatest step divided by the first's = 1.2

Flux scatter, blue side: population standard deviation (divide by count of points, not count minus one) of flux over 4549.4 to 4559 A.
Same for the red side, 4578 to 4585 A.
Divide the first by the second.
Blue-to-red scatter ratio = 2.2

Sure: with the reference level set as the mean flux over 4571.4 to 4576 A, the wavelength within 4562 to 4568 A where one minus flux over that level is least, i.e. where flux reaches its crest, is 4567.76 A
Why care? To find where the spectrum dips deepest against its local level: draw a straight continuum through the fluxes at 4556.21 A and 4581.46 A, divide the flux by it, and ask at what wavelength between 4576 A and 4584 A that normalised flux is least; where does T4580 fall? 4580.40 A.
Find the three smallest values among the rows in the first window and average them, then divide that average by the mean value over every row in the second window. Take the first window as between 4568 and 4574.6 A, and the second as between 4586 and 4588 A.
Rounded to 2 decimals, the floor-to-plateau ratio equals 1.03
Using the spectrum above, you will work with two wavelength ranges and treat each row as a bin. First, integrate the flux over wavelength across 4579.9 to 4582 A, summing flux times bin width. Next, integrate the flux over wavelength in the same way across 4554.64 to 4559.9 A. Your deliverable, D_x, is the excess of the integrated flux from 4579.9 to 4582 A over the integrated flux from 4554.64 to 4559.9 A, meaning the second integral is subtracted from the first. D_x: -53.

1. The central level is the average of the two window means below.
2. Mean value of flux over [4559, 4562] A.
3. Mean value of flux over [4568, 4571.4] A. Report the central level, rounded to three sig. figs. 16.1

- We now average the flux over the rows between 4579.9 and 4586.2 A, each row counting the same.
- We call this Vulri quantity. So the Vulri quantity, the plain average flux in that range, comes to 15.13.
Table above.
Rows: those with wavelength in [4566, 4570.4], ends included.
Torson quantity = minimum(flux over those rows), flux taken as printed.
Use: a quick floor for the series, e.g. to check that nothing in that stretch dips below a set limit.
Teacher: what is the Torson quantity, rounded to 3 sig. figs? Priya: 15.6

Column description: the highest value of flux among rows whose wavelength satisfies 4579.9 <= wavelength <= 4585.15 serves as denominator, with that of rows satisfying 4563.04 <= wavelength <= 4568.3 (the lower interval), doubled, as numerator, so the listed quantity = 2.05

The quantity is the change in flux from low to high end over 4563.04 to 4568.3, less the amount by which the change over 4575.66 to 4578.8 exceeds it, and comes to 0.8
